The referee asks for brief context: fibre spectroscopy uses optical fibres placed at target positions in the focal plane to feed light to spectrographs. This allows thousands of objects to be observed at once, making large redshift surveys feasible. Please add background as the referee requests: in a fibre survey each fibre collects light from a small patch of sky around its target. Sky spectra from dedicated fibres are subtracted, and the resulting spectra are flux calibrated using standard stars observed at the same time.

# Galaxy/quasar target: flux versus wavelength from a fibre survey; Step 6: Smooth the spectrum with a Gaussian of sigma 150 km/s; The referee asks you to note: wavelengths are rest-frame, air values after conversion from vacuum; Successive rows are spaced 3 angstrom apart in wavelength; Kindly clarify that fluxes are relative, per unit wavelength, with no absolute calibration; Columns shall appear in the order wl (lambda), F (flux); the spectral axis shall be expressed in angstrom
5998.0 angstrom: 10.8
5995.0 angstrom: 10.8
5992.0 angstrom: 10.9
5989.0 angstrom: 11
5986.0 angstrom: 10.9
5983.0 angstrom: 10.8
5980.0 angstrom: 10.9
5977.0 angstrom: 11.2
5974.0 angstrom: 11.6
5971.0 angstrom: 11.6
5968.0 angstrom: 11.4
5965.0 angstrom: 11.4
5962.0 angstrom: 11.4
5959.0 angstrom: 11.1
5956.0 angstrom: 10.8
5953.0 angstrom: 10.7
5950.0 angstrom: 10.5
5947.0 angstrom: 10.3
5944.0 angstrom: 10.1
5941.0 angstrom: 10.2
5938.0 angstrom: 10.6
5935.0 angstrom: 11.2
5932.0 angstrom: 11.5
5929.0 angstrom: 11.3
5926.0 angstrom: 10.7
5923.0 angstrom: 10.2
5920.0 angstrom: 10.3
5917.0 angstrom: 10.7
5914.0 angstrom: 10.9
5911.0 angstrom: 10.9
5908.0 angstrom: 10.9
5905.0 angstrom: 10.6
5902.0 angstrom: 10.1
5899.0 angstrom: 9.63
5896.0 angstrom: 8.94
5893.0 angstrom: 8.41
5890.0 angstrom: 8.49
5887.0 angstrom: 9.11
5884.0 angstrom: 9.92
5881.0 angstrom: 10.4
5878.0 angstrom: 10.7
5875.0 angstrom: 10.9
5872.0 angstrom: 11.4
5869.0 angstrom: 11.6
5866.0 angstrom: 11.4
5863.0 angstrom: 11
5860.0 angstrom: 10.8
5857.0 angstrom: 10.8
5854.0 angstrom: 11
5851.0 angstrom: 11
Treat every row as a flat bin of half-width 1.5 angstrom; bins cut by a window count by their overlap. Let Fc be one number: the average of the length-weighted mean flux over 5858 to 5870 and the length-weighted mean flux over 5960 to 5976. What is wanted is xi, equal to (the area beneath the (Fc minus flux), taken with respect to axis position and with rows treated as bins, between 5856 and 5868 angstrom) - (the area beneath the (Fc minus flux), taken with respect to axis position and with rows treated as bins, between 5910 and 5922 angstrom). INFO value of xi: -4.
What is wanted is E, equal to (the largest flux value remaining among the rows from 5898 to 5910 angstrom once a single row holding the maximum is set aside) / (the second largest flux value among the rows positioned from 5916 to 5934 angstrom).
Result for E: 0.94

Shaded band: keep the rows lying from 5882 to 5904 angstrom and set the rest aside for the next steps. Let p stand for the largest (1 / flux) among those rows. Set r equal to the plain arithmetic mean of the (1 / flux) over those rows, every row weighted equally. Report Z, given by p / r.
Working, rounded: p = 0.119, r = 0.1089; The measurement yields 1.09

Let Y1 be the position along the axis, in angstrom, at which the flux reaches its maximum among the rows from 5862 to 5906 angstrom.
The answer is 5869.0 angstrom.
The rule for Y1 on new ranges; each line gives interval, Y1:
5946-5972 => 5971.0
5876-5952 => 5932.0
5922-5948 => 5932.0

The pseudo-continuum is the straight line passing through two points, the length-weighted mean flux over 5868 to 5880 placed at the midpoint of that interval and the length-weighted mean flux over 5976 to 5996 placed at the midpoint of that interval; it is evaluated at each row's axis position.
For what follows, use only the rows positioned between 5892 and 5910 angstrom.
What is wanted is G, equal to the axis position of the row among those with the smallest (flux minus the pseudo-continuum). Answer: 5893.0 angstrom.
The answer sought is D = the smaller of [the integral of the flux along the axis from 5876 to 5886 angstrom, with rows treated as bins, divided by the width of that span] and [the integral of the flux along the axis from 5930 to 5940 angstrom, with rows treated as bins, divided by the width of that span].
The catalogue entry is 10.3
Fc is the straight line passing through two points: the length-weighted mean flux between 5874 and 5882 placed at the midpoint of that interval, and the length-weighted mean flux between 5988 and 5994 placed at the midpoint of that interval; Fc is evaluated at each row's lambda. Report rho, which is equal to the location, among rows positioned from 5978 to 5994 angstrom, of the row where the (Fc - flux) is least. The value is 5989.0 angstrom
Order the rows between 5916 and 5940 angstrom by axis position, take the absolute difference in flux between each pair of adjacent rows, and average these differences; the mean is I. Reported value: 0.39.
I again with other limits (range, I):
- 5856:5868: 0.20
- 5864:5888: 0.38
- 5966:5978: 0.20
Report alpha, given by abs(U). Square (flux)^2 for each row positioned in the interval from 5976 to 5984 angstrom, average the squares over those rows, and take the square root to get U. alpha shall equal 120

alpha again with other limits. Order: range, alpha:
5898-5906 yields 103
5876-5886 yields 107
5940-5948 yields 104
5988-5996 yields 119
